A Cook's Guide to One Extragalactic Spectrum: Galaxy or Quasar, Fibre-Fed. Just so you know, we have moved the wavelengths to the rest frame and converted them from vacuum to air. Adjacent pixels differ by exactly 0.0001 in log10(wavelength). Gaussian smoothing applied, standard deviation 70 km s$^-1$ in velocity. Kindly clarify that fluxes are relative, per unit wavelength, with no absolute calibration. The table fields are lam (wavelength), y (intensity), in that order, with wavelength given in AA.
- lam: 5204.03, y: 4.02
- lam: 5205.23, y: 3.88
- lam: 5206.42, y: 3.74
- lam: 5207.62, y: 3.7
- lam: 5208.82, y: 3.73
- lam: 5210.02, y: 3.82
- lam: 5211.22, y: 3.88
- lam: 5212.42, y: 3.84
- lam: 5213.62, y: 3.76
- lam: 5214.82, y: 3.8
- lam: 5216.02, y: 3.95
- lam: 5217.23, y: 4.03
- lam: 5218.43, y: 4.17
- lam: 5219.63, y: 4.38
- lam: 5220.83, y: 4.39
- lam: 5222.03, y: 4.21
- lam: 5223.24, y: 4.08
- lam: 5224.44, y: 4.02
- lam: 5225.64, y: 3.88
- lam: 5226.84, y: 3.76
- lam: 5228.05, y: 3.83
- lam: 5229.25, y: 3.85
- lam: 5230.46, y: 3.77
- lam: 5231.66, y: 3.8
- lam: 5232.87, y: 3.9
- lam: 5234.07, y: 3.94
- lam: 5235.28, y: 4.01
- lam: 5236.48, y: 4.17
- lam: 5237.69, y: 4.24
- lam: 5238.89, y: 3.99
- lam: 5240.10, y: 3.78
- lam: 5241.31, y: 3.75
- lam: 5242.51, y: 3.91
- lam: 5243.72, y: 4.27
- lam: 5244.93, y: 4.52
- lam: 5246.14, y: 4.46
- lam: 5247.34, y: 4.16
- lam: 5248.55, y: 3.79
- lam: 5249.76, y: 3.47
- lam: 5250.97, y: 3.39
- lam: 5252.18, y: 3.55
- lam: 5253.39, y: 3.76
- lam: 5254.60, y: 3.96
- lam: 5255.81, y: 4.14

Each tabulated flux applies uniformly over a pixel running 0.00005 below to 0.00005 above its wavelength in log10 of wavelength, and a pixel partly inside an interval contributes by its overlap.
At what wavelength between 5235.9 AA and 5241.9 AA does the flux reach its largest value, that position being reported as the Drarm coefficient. 5237.69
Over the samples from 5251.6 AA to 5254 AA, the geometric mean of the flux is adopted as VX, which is 3.65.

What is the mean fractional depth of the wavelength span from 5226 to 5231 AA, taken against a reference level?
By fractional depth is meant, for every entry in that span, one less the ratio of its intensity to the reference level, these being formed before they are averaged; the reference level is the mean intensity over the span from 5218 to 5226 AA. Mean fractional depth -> 0.09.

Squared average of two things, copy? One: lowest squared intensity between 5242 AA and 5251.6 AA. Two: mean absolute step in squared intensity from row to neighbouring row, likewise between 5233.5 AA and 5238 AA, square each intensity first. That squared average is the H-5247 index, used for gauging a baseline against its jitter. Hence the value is 38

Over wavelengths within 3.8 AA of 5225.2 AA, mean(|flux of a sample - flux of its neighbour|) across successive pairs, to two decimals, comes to 0.10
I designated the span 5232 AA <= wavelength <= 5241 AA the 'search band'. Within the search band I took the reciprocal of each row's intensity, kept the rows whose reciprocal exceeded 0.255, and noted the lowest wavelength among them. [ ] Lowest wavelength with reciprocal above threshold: 5232.87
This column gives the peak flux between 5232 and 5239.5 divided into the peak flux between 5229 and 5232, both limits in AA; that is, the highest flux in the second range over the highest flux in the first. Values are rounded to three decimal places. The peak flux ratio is 0.908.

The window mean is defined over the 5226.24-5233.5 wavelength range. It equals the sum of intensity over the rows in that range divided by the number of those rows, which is 3.82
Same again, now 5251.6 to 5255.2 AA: 3.76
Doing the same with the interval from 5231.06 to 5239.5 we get 4.01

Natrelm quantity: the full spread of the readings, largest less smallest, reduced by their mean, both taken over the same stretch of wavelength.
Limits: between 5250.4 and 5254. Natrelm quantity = -3.20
